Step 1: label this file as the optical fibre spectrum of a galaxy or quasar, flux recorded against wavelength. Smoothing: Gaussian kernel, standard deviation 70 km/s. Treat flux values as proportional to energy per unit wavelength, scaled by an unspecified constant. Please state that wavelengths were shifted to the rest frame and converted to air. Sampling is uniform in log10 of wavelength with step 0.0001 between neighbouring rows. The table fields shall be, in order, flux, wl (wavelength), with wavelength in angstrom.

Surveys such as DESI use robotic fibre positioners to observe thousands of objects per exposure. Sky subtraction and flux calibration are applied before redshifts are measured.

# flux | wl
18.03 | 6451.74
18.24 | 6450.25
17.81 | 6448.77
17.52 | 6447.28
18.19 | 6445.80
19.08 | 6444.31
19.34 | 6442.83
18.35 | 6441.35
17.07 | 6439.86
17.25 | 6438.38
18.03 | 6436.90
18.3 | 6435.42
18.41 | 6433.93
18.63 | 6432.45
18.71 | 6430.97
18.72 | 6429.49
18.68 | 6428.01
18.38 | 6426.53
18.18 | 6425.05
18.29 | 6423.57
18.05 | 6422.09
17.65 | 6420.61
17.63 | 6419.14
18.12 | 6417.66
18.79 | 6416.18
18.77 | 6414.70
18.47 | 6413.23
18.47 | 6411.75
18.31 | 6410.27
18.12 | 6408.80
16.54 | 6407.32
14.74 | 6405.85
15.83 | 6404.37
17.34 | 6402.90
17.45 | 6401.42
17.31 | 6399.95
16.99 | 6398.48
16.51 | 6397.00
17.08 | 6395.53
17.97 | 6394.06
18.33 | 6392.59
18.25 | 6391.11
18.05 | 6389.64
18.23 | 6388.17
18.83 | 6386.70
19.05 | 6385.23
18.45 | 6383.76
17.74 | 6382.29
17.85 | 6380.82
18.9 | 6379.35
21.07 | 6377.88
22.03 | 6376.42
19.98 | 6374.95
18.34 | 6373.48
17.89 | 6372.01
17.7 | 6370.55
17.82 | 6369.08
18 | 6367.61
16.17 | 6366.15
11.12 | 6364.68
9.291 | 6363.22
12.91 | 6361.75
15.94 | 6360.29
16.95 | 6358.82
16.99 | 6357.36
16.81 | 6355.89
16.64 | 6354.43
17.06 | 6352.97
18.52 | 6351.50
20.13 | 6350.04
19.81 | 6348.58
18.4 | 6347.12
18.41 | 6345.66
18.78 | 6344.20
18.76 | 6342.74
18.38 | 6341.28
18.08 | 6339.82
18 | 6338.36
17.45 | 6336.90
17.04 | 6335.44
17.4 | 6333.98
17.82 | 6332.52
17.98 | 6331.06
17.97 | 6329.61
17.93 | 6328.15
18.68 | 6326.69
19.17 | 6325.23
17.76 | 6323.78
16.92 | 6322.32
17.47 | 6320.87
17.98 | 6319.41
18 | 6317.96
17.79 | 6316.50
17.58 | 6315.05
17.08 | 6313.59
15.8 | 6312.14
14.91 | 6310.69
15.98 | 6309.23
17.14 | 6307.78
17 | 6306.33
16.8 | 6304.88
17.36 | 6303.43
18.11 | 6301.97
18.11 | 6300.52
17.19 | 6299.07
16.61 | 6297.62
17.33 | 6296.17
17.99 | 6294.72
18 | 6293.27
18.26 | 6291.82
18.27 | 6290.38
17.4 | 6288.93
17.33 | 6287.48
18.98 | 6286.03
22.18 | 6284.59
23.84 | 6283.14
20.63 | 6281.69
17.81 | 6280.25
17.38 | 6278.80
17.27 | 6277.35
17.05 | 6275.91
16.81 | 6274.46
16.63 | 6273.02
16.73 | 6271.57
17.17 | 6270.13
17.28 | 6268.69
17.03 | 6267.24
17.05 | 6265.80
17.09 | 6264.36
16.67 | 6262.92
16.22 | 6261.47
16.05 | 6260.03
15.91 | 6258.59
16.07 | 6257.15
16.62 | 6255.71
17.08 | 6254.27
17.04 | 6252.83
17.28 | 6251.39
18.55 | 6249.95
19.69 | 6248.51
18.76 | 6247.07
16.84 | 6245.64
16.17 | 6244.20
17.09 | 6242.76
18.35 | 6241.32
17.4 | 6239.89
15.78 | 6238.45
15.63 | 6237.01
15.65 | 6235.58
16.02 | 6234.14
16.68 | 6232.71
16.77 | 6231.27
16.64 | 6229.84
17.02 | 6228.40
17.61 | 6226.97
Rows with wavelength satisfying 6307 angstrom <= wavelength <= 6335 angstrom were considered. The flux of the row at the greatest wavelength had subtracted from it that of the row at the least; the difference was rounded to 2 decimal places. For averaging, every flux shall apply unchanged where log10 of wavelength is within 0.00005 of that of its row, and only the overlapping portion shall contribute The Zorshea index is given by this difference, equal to 0.26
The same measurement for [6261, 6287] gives 2.76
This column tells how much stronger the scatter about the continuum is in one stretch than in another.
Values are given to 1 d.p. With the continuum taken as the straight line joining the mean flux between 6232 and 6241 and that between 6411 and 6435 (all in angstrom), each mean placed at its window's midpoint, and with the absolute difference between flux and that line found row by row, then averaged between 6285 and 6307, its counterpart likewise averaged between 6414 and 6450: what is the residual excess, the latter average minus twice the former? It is -1.2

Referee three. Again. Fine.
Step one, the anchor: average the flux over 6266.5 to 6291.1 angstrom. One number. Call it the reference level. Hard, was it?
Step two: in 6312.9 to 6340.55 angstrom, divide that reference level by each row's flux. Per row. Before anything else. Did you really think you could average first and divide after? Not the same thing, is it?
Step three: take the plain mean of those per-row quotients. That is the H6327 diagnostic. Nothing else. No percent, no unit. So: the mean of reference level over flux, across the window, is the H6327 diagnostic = 1.02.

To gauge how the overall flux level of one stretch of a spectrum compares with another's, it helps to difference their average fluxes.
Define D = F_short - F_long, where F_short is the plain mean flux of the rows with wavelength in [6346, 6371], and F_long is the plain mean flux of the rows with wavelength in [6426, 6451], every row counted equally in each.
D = -1.8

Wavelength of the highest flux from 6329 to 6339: 6338.36 angstrom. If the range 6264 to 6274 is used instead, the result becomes 6268.69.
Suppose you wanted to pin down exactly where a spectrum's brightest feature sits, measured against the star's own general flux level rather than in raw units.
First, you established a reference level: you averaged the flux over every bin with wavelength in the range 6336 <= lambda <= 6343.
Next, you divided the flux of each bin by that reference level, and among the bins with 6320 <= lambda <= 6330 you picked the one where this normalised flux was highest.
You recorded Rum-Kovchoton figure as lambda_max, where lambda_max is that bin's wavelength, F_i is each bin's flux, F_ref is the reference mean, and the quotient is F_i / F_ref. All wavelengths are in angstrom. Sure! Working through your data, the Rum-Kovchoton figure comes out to 6325.23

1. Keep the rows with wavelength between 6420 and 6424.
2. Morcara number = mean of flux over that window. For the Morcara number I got 18.0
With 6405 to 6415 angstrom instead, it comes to 17.6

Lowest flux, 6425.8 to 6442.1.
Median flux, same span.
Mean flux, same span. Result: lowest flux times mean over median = 16.93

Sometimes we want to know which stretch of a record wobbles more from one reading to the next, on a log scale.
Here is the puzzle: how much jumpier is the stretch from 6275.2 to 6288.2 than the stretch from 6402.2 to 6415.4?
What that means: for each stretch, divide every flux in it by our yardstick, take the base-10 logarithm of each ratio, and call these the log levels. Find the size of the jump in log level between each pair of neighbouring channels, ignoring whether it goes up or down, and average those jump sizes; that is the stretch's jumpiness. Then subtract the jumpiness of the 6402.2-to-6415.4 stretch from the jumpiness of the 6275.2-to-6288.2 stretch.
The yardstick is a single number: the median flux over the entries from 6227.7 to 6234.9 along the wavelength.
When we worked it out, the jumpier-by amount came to 0.014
